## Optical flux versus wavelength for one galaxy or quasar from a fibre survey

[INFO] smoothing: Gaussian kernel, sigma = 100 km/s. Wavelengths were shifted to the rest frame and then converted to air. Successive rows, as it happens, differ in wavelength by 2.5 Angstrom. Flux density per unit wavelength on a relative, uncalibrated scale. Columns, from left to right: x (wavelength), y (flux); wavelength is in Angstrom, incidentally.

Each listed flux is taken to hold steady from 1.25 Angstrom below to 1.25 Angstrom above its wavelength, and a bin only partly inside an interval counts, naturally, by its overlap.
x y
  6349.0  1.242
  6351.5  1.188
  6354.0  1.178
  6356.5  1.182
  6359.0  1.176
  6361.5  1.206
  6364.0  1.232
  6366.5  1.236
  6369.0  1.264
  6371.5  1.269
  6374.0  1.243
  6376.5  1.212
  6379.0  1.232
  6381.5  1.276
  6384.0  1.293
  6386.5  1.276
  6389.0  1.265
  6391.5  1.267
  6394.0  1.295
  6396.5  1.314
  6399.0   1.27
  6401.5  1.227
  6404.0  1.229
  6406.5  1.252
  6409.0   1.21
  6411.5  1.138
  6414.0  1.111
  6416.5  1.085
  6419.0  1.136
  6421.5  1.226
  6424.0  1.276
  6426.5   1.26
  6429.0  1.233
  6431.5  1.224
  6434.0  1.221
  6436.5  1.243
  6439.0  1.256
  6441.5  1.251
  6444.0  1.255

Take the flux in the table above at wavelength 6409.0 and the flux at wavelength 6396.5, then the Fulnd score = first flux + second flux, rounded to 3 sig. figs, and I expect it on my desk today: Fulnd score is 2.52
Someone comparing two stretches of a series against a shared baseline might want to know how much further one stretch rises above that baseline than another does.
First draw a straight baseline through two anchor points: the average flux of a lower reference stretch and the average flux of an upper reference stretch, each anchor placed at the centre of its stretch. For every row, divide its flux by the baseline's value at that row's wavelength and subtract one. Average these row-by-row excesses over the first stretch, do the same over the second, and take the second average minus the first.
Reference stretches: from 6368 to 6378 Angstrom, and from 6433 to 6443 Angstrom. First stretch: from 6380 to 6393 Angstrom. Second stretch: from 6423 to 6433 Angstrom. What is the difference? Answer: -0.02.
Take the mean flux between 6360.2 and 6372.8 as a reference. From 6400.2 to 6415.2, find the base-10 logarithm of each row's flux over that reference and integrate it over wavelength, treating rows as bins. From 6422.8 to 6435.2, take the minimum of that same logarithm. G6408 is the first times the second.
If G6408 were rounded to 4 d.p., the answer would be 0.0018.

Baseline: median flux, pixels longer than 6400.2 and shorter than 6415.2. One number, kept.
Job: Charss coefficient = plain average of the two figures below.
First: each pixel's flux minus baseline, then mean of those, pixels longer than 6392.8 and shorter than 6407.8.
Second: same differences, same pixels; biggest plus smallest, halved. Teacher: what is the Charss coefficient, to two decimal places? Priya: 0.05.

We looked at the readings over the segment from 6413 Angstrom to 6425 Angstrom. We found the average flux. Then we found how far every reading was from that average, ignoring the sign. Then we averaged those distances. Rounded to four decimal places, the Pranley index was 0.0674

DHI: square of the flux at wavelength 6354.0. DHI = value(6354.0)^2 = 1.39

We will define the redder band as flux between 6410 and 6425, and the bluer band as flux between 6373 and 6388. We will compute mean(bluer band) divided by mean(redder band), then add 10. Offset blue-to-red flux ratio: 11.08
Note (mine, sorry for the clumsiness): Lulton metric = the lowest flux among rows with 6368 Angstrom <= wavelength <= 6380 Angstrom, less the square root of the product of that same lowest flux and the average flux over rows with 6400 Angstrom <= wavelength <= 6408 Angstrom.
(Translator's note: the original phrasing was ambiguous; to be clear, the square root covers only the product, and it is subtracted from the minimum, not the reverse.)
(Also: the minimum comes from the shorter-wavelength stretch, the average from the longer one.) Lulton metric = -0.012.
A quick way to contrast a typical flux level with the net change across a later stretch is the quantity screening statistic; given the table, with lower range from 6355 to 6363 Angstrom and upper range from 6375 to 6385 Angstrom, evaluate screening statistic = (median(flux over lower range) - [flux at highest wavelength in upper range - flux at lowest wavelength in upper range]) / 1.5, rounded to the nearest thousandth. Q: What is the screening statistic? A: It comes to 0.734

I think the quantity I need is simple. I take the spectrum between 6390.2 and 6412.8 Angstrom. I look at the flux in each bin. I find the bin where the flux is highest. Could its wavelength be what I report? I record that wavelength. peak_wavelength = 6396.5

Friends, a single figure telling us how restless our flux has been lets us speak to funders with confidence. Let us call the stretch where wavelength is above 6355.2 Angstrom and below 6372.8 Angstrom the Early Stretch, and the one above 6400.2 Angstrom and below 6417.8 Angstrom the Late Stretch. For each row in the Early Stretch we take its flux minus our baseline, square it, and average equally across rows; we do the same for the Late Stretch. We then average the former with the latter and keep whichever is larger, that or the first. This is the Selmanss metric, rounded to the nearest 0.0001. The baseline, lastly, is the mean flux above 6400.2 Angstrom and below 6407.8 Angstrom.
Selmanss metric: 0.0042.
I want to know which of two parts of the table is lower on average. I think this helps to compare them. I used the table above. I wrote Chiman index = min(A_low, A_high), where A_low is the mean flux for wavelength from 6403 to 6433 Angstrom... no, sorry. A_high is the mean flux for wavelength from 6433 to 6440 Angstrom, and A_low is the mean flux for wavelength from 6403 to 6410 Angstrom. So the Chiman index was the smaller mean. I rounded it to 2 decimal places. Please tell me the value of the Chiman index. 1.23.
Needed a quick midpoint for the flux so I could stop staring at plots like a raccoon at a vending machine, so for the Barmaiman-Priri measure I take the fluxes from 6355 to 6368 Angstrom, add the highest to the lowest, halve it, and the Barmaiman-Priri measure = 1.21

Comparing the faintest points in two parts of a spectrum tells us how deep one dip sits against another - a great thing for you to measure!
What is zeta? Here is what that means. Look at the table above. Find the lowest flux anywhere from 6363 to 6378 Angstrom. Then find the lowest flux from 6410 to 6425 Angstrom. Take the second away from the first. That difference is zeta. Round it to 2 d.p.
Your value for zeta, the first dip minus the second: 0.13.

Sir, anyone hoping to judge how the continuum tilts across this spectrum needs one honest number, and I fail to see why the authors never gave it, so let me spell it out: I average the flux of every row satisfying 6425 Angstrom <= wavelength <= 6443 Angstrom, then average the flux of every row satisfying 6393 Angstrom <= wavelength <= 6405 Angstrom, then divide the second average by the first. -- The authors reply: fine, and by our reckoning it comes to 1.02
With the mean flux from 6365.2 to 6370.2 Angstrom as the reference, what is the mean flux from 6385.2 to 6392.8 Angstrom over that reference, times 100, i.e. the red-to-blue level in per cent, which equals 102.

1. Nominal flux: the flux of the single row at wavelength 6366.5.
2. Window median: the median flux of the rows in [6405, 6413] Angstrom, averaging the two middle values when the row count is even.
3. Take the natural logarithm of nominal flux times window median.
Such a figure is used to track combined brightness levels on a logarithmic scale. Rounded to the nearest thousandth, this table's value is 0.403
